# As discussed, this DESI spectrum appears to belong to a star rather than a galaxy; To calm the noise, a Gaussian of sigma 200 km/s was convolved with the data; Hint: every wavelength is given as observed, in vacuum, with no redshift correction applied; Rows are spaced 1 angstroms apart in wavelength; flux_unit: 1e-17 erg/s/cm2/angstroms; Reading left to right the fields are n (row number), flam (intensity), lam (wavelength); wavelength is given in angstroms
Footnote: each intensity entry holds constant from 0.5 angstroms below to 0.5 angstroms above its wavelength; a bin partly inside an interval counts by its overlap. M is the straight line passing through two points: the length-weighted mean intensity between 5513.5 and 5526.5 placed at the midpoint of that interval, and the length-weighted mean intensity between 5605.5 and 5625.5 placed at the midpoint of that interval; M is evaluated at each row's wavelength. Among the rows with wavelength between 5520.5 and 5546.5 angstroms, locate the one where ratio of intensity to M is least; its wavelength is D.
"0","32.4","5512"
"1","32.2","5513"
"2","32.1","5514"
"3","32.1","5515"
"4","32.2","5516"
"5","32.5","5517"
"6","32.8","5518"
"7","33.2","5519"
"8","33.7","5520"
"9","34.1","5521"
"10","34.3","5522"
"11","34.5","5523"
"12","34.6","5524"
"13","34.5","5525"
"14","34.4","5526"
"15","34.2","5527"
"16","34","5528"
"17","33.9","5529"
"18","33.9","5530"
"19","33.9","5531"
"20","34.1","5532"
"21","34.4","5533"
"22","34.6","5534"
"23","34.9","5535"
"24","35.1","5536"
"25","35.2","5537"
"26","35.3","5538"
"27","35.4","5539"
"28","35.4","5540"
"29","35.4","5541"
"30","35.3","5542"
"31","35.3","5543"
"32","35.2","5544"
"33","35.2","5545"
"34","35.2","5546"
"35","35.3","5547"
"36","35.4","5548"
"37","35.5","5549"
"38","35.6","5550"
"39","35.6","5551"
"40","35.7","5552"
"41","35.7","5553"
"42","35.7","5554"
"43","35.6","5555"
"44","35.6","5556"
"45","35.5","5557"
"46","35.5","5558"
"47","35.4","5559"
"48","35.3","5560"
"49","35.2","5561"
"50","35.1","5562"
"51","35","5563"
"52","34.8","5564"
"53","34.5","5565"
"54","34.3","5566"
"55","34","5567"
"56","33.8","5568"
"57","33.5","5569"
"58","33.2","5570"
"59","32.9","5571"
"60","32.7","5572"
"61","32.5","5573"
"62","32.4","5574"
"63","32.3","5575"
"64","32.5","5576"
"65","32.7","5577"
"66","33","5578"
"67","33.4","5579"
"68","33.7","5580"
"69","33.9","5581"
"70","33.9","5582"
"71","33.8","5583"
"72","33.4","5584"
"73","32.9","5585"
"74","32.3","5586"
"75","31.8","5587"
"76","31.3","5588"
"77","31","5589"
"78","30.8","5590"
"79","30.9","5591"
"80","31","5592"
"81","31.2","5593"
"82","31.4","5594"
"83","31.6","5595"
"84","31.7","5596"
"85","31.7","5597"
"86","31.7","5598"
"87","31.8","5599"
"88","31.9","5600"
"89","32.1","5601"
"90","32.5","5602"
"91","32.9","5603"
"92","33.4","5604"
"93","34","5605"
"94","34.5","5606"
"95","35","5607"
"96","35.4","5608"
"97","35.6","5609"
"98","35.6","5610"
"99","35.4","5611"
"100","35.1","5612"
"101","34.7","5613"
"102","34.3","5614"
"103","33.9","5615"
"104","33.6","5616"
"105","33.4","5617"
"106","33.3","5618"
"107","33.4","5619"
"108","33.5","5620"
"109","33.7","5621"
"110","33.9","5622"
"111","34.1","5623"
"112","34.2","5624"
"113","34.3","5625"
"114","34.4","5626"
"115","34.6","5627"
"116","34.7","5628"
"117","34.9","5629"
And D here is 5531 angstroms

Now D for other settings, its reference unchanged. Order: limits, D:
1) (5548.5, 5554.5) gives 5549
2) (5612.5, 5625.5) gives 5618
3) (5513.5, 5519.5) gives 5515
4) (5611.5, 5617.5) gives 5617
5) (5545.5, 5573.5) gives 5573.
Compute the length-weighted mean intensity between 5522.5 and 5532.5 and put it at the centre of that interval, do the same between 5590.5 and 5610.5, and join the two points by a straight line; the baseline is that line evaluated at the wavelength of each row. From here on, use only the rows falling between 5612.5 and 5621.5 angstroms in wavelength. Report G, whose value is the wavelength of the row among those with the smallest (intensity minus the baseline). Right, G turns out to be 5618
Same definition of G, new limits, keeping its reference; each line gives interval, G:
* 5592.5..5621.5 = 5593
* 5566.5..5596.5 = 5590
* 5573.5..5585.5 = 5575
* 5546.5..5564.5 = 5564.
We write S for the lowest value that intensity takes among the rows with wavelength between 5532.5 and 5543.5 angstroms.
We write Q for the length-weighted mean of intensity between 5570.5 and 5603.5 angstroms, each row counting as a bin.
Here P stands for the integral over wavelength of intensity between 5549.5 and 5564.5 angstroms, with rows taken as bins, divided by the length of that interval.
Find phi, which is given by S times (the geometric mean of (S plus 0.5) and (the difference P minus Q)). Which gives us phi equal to 359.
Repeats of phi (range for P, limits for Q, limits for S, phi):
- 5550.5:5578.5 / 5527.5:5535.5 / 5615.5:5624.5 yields 52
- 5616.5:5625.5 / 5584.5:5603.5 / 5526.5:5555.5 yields 284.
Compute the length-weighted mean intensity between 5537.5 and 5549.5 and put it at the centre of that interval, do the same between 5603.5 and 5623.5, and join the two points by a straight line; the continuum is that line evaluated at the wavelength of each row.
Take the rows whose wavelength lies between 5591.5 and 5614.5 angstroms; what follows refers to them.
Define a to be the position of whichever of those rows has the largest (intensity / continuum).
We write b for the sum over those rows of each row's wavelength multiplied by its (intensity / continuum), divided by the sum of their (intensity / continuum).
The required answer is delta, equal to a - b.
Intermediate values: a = 5610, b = 5603.3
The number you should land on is 6.7 angstroms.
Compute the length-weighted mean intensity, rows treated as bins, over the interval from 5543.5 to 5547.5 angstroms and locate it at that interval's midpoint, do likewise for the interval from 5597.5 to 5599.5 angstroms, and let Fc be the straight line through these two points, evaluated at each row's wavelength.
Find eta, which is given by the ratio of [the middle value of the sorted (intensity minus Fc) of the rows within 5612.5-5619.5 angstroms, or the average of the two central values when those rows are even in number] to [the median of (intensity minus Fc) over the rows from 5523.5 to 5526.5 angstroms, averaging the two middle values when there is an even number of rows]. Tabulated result -1.4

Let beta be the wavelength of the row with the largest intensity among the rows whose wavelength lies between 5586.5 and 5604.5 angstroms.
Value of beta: 5604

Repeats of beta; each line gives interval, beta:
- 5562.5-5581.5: 5563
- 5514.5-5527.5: 5524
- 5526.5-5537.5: 5537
